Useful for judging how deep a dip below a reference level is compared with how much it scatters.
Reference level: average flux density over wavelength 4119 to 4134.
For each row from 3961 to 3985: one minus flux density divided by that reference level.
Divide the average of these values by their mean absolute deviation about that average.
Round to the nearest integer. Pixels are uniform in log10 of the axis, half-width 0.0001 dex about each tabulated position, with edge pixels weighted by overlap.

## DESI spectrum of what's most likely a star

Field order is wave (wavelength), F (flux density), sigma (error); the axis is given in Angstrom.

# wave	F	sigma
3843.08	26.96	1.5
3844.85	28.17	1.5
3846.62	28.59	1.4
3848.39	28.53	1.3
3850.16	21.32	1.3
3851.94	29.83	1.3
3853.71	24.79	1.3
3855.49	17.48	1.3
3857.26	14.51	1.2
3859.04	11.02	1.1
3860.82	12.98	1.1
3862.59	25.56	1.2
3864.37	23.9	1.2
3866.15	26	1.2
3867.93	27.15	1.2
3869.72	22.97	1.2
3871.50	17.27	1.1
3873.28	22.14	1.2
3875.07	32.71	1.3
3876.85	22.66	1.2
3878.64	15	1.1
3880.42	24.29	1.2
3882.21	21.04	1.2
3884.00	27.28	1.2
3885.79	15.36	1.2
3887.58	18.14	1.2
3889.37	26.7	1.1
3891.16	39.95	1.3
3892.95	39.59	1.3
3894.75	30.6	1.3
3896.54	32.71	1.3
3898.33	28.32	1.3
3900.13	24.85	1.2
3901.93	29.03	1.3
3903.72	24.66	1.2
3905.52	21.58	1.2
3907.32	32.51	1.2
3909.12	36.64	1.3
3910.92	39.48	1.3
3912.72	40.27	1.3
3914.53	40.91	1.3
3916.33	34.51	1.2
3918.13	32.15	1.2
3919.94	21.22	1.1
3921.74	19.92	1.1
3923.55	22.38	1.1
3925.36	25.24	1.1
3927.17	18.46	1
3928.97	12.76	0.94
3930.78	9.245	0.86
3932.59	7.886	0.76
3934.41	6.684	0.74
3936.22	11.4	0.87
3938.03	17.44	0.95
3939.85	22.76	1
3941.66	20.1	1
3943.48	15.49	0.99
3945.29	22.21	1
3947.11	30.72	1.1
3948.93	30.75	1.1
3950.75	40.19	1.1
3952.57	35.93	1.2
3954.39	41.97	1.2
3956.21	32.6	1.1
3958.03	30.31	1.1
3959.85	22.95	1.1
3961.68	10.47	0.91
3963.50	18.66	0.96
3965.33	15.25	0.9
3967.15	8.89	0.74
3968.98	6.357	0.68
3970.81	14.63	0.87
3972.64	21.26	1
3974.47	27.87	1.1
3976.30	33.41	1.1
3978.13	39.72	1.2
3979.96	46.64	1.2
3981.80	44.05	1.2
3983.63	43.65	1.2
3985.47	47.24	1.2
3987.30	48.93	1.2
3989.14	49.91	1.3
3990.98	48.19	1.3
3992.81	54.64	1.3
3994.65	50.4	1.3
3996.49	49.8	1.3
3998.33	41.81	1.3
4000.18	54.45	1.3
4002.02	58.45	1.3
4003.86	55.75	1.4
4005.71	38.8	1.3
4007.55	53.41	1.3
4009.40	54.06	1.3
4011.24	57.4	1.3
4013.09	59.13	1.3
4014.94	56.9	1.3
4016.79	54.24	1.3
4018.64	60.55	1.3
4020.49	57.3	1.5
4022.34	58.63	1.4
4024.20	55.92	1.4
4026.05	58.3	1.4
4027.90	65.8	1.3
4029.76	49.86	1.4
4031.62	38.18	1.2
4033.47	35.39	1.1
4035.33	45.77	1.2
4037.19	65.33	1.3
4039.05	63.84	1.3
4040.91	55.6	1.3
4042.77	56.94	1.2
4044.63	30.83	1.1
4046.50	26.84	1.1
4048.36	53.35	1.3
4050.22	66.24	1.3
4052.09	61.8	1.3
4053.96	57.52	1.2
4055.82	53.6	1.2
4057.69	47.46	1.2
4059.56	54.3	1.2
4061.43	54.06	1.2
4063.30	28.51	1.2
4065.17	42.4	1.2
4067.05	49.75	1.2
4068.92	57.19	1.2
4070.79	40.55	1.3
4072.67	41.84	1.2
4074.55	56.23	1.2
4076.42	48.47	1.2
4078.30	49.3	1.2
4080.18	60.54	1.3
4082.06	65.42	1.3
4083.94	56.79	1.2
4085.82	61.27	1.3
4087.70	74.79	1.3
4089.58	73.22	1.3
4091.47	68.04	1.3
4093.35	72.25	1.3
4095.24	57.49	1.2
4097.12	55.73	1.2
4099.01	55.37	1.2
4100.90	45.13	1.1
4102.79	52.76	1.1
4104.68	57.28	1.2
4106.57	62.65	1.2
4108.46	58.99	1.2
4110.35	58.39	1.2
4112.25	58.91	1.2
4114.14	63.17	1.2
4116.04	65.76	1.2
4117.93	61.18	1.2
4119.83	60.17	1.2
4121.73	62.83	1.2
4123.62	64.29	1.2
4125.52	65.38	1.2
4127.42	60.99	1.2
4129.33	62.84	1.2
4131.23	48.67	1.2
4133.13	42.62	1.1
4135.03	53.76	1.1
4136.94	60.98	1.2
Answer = 3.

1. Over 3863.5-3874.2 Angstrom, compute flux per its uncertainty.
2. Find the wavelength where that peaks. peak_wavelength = 3867.93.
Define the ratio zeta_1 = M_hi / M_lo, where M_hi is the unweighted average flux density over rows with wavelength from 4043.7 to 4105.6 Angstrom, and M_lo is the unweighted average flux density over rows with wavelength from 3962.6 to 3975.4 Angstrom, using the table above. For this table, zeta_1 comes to 3.3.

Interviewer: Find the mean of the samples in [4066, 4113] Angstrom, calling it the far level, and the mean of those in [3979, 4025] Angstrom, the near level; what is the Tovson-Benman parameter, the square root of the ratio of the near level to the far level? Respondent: 0.95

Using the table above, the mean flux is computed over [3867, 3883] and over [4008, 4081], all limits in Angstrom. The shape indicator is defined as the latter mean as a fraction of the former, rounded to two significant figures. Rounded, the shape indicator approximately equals 2.3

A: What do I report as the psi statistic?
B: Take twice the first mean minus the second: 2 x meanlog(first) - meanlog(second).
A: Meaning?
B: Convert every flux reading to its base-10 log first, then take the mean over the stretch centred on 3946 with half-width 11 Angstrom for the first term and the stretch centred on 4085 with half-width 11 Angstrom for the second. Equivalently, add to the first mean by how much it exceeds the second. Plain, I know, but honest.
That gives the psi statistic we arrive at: 1.0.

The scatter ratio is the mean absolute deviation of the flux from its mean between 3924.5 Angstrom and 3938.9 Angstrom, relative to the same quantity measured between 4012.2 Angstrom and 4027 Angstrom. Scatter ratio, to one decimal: 3.3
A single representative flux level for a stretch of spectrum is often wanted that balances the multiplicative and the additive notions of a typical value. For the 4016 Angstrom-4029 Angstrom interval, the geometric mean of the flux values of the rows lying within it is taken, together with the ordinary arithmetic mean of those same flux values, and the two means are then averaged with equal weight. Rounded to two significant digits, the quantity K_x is 59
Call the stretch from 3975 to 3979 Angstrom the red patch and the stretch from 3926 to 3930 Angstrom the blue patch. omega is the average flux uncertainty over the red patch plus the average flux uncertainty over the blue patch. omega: 2.12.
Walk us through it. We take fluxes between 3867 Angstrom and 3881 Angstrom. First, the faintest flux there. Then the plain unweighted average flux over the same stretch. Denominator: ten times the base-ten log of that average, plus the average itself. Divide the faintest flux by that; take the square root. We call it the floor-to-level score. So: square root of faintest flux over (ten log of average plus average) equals 0.64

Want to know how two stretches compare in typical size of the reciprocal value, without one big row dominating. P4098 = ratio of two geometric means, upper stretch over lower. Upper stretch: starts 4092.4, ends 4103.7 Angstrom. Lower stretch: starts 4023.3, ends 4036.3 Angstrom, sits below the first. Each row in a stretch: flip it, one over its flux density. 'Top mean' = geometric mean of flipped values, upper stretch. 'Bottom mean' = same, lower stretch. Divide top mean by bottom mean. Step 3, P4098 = 0.87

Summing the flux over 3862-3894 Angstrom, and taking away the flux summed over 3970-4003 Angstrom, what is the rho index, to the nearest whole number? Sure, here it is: -327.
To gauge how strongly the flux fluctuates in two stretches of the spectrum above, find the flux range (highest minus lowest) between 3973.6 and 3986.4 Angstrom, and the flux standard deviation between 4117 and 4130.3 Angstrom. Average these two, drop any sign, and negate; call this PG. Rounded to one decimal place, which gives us -10.6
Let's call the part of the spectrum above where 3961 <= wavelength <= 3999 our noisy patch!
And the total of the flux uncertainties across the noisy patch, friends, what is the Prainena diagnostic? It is 23.3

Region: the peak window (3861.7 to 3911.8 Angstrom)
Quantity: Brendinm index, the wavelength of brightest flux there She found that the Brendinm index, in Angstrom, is 3891.16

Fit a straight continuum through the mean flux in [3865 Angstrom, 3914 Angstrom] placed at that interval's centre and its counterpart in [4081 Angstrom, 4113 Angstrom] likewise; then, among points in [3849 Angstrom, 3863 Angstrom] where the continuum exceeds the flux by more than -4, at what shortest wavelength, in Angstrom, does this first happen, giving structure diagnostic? 3850.16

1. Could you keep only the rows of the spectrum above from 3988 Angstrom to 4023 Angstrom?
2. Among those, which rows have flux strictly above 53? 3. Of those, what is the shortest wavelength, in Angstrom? 3992.81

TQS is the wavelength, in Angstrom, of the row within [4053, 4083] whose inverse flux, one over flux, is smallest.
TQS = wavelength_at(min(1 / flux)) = 4082.06 Angstrom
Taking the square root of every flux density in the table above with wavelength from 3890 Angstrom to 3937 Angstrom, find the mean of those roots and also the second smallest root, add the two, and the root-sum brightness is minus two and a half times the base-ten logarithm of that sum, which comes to -2.23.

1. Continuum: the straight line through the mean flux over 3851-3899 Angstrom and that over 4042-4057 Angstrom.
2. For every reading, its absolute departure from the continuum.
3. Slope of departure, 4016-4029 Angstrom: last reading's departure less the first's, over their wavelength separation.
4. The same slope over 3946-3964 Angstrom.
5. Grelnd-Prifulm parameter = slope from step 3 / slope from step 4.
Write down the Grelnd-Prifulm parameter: 1.0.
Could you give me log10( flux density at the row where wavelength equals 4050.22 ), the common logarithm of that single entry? 1.82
